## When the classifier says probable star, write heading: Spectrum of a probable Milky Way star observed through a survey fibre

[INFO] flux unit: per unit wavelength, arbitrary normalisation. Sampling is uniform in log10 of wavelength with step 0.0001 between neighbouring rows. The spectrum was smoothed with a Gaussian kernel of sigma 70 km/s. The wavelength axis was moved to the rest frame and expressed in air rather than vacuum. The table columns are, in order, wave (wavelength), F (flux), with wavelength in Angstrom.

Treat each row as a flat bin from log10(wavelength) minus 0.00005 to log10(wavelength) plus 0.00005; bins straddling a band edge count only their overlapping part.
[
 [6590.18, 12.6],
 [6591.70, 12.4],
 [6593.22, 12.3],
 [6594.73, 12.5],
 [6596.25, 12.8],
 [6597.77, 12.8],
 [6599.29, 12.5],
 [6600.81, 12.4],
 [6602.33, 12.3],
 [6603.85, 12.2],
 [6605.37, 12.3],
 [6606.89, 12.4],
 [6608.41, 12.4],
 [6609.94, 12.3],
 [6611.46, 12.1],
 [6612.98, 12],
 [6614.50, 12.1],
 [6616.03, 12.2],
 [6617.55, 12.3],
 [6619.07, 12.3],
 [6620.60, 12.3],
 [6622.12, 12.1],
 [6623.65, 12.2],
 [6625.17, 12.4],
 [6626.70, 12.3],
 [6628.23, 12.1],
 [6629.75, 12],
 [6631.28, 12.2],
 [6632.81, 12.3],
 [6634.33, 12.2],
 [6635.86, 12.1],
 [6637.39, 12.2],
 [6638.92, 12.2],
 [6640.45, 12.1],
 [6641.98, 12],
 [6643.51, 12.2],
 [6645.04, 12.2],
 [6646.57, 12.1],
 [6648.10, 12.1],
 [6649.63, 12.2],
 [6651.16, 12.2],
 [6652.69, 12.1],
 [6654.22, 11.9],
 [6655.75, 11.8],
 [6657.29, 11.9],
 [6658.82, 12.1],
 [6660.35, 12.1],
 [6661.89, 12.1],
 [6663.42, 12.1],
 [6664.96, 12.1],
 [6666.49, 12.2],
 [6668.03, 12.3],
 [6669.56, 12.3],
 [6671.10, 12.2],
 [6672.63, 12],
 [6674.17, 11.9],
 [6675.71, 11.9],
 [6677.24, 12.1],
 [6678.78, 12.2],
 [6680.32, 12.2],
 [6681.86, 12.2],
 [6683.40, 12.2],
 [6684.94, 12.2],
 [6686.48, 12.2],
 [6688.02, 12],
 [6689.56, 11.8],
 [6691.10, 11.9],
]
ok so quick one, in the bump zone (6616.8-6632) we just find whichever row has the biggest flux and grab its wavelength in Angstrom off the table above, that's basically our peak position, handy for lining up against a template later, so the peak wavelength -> 6625.17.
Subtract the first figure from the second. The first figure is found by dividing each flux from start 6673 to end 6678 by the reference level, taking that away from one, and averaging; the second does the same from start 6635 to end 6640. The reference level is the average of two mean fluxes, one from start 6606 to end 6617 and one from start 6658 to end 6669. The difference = -0.016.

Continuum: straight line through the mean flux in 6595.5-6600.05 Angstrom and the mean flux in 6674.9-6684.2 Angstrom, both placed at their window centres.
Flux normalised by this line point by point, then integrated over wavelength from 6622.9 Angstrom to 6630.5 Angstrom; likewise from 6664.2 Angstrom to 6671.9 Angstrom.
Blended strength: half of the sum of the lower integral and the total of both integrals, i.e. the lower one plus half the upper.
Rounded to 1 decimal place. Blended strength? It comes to 11.3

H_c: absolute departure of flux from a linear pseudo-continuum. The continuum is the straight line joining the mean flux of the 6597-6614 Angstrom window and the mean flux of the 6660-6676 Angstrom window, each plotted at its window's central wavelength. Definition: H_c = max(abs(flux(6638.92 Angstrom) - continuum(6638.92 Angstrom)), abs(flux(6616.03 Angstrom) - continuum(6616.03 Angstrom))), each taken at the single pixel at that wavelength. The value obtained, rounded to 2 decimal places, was 0.10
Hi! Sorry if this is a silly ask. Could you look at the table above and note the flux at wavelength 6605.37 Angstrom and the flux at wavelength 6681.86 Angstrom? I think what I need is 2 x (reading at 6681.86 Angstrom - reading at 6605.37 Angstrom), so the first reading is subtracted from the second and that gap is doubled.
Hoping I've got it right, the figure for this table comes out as -0.20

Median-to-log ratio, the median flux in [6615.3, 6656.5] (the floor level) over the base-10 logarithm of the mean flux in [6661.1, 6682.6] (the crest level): 11.3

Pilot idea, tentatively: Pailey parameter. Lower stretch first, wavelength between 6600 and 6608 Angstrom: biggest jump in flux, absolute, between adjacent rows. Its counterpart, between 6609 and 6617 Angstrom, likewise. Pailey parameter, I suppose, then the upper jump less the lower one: 0.100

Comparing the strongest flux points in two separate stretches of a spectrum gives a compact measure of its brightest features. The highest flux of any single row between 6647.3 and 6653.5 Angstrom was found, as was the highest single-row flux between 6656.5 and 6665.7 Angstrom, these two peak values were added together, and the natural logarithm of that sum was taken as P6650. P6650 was 3.19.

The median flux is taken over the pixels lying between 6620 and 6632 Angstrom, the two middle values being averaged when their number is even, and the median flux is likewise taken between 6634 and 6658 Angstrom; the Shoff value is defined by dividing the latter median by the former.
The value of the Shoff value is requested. 0.99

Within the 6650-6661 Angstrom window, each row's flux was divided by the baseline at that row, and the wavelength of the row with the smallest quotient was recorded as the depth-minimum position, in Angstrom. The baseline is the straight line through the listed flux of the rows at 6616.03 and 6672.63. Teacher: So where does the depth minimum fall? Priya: 6655.75 Angstrom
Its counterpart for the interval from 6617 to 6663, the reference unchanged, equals 6655.75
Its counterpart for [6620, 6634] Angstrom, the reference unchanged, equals 6629.75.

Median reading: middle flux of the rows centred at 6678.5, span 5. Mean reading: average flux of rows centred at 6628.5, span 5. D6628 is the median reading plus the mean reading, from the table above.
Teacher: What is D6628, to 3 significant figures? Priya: 24.3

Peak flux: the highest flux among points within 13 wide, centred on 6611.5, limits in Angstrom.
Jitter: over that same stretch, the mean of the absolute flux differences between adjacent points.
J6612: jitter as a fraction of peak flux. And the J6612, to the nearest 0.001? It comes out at 0.008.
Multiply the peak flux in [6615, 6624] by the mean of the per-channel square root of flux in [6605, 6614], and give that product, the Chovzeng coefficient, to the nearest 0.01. 43.05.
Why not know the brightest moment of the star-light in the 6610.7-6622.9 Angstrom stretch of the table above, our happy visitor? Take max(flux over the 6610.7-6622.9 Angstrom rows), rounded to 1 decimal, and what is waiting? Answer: 12.3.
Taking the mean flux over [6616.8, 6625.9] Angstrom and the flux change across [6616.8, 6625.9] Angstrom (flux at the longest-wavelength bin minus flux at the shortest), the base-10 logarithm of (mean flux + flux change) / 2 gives 0.791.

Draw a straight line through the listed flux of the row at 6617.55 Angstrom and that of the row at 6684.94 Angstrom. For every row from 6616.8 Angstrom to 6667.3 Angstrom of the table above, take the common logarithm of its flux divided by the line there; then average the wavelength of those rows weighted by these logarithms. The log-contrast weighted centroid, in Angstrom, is 6647.4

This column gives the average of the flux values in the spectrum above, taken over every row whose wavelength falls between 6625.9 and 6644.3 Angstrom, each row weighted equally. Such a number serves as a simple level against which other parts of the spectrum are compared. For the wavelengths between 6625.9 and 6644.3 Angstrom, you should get 12.2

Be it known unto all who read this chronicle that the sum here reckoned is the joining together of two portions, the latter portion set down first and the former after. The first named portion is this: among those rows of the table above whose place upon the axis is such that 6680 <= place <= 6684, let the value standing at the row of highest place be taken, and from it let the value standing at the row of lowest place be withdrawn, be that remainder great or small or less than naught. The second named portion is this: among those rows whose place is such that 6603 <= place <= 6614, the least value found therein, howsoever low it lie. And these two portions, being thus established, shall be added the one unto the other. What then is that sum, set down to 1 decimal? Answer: 12.0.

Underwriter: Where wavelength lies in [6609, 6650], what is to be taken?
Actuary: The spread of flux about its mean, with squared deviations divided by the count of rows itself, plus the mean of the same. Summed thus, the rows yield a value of 12.3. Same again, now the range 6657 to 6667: 12.2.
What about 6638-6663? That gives 12.2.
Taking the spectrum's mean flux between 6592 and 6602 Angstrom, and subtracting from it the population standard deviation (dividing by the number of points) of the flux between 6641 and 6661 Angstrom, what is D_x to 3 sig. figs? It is 12.4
